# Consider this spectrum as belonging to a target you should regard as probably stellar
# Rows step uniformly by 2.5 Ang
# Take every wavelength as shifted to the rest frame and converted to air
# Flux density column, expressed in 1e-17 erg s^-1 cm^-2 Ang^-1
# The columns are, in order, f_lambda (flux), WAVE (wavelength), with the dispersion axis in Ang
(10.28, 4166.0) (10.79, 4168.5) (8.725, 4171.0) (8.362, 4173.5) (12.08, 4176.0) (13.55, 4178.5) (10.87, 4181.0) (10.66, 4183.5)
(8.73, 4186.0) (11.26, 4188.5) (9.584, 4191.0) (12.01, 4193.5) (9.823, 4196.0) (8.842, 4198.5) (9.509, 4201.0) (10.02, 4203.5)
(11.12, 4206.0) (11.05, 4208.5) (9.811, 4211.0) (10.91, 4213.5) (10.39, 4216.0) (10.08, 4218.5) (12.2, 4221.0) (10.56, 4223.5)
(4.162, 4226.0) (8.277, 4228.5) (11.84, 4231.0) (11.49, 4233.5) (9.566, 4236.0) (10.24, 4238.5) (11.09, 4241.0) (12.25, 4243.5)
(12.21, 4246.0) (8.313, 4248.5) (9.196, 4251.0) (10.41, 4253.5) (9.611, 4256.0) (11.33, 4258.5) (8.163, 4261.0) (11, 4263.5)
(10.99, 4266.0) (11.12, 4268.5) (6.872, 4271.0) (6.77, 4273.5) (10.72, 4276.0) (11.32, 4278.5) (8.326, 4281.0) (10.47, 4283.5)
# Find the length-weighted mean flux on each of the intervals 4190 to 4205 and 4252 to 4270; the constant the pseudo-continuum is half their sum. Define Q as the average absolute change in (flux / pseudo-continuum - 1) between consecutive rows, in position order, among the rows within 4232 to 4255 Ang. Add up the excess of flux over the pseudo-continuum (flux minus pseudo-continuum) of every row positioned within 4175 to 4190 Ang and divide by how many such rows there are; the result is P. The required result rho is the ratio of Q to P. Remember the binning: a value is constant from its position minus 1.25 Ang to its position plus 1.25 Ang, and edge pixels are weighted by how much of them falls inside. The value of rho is 0.1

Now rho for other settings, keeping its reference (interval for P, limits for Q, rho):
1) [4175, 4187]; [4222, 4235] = 0.3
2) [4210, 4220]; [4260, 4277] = 1.3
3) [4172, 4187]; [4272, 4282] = 0.4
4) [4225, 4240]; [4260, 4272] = -0.2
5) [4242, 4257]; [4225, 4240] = 1.2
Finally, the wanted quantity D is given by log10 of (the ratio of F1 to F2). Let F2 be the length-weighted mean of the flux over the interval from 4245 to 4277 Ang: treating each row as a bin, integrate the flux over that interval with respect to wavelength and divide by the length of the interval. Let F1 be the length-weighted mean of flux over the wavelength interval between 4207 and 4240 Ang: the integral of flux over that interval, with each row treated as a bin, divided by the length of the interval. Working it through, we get 0.01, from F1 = 10.1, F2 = 9.7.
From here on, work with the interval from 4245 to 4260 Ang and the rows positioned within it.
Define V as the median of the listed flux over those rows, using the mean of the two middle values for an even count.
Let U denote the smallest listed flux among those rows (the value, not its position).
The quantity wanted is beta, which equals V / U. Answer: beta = 1.20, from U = 8.313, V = 10.0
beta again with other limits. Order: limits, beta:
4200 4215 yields 1.10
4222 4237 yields 2.42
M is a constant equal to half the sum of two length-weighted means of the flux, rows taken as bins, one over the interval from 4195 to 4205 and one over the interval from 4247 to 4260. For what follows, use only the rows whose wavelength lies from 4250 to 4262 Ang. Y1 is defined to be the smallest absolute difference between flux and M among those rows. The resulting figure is 0.07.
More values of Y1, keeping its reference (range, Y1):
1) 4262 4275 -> 1.31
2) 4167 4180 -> 0.96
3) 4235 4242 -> 0.12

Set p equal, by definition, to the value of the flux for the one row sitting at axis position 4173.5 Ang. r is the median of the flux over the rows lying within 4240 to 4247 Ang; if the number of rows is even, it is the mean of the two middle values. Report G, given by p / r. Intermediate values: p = 8.362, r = 12.2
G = 0.68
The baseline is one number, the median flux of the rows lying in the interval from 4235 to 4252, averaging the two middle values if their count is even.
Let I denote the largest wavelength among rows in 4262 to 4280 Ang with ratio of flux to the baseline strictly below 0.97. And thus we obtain 4273.5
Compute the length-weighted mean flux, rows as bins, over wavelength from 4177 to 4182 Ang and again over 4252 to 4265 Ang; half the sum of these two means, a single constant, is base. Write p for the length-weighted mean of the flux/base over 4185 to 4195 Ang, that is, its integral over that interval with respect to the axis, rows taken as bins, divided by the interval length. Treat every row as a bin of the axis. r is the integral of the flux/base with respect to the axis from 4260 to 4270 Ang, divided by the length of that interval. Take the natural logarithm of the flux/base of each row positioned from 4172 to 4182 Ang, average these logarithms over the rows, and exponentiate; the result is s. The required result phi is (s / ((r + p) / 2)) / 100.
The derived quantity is 0.0107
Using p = 0.932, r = 0.92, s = 0.99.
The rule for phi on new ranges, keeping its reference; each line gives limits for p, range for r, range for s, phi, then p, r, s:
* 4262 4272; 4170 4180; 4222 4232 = 0.0078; 0.896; 0.96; 0.72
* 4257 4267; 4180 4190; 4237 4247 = 0.0110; 0.924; 0.93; 1.02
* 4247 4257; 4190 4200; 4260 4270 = 0.0105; 0.845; 0.90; 0.91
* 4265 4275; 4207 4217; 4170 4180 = 0.0107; 0.798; 0.94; 0.93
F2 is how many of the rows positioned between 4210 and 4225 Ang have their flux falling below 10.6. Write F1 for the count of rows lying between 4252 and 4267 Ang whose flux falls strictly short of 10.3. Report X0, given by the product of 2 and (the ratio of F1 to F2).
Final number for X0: 1.00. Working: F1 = 2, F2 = 4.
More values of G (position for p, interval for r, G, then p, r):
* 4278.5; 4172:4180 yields 0.94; 11.32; 12.1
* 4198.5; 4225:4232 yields 1.07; 8.842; 8.3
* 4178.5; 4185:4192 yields 1.41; 13.55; 9.6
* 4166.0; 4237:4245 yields 0.93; 10.28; 11.1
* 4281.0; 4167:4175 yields 0.95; 8.326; 8.7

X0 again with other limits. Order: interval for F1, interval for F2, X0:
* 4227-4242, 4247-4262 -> 1.20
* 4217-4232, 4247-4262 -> 1.20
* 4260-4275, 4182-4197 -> 2.00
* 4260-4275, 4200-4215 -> 2.00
